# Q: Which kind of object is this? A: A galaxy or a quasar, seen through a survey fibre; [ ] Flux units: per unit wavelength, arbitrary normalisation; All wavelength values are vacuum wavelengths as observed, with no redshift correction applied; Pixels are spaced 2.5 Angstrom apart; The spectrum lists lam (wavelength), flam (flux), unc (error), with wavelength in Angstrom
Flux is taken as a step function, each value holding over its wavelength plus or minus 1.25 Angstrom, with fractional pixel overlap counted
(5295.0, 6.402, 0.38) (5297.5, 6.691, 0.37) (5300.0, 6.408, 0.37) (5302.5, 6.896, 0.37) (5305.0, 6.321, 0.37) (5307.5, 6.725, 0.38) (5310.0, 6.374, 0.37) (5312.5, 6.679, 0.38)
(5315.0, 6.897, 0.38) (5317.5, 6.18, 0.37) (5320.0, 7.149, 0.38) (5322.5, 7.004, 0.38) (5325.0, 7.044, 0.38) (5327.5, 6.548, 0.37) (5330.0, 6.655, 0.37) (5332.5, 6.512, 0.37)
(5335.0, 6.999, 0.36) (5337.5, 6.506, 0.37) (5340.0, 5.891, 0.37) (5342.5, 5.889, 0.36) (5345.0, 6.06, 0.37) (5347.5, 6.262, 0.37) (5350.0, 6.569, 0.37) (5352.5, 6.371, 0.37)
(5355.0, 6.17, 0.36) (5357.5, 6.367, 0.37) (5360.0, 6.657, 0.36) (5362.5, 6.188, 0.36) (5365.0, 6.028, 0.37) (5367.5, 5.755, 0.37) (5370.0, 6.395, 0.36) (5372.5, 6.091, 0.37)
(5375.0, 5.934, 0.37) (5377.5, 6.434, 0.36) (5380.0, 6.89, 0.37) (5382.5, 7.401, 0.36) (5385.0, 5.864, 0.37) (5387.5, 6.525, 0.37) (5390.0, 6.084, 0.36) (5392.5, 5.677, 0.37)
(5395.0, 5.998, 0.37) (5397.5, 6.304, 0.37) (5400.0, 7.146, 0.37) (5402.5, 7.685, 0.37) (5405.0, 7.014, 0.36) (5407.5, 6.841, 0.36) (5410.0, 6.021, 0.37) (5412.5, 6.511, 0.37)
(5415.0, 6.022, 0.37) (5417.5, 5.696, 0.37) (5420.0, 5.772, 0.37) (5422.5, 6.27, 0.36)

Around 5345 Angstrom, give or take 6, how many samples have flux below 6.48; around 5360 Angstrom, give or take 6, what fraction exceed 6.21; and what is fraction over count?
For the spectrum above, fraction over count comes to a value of 0.10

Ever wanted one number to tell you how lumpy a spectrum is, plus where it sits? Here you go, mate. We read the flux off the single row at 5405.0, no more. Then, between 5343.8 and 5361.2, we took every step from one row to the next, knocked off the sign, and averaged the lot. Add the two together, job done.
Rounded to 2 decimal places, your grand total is 7.25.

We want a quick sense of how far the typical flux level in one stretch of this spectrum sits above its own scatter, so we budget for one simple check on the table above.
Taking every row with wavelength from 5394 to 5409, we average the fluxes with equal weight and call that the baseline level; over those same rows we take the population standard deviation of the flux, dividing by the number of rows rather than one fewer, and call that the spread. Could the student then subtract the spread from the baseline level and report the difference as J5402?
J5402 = 6.28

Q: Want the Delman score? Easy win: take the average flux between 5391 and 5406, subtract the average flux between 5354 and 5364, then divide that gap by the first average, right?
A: 0.04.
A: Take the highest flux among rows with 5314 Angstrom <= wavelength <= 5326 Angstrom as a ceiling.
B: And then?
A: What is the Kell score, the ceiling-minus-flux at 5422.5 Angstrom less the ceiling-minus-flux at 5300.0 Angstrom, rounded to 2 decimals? 0.14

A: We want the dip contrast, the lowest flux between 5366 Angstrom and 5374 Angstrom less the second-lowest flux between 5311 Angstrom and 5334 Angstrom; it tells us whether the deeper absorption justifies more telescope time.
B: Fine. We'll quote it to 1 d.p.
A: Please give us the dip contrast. -0.8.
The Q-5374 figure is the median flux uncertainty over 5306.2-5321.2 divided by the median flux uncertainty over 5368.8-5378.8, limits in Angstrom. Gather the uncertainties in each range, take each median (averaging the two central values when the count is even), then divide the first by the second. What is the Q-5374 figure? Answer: 1.04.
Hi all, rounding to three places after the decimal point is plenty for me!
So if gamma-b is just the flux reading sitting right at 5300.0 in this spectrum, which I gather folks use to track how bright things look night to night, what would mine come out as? 6.408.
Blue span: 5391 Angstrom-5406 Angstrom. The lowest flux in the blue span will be 5.677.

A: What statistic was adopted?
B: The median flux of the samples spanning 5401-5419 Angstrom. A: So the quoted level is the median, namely 6.51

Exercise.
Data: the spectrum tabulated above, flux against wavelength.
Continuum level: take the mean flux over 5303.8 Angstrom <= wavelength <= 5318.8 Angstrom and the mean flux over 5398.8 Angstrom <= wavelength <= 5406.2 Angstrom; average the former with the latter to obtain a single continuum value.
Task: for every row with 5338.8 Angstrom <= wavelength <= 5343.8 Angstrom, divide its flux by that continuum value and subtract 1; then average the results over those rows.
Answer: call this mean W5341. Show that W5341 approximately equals -0.15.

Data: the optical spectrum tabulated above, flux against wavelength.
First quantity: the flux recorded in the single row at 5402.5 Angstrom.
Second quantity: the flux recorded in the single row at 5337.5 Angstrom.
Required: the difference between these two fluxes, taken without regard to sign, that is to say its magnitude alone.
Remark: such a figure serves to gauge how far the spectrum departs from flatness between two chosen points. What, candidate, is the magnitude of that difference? 1.18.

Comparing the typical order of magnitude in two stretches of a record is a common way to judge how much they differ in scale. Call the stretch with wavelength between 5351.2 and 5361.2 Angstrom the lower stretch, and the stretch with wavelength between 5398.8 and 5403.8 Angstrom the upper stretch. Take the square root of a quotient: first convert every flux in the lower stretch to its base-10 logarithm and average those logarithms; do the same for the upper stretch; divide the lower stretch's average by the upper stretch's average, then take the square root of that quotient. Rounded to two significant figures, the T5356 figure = 0.96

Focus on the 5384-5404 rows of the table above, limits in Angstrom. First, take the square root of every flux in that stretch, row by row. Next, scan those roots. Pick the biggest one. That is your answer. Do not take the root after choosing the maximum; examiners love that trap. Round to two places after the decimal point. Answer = 2.77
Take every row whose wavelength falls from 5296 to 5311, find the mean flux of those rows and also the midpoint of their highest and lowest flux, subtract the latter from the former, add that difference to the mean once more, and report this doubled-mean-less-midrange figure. 6.53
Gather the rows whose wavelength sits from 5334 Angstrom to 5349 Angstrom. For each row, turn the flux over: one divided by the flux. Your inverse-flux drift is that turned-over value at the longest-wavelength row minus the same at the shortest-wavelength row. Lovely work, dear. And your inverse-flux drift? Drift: 0.02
